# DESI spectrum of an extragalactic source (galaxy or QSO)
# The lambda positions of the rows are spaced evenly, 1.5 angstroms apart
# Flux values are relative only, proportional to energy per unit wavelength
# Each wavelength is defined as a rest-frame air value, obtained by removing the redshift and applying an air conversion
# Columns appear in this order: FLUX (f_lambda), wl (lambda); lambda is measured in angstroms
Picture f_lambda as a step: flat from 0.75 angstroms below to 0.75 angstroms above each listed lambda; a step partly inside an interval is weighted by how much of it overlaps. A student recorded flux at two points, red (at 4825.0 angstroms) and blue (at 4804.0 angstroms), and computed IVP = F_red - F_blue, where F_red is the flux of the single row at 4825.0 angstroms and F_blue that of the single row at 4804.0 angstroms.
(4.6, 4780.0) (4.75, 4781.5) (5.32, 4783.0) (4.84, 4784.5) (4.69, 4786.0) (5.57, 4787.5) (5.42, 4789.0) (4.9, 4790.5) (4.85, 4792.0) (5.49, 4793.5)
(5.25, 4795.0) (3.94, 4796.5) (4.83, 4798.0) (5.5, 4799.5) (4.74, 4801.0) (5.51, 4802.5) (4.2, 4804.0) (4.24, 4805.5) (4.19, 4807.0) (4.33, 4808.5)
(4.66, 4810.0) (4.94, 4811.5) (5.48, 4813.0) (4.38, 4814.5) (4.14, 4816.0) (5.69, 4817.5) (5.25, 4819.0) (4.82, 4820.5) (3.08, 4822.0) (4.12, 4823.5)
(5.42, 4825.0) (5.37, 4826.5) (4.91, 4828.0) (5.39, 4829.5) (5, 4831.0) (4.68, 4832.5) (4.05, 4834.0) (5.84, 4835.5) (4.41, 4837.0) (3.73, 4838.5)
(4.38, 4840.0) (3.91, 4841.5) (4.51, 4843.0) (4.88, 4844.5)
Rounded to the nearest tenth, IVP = 1.2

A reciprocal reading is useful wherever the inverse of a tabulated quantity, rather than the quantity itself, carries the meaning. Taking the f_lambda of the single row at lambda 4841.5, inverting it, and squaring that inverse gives 0.065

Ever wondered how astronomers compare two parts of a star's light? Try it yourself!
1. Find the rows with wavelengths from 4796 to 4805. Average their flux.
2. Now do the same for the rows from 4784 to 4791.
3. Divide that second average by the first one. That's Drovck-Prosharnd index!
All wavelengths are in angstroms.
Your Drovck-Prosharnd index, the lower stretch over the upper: 1.06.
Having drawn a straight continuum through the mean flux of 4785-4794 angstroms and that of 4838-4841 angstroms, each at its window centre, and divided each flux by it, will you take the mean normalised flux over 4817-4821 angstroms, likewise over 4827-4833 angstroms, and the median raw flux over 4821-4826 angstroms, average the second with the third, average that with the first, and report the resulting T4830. 1.91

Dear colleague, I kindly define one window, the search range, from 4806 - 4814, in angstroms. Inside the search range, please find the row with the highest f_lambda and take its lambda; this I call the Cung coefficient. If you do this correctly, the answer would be 4813.0 angstroms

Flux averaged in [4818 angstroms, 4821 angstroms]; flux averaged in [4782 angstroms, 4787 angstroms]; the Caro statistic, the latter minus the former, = -0.1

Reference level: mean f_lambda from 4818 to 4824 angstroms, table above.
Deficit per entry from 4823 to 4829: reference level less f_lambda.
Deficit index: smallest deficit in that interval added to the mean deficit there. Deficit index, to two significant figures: -1.7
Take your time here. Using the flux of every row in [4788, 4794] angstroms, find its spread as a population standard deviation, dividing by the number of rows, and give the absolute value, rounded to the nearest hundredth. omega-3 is 0.29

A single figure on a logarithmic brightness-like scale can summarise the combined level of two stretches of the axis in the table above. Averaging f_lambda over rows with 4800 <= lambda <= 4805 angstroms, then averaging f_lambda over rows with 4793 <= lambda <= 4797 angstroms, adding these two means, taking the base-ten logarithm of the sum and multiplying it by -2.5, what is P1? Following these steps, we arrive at -2.47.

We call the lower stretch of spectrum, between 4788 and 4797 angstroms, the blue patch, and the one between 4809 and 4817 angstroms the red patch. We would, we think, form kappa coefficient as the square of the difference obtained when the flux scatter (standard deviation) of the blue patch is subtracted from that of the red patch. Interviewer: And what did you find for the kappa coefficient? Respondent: 0.003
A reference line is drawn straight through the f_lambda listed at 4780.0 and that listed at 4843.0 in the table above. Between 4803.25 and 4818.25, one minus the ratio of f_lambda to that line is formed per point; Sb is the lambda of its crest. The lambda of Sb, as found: 4816.0 angstroms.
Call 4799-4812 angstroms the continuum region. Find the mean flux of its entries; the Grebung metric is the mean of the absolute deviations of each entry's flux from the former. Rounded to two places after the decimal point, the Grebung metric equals 0.42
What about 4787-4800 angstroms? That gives 0.40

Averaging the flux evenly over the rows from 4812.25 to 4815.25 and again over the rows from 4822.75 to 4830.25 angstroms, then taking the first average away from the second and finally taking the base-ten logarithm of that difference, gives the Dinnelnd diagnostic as -1.0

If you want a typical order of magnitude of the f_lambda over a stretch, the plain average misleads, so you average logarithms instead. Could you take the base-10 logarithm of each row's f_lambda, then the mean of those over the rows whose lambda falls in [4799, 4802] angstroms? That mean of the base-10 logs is 0.708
